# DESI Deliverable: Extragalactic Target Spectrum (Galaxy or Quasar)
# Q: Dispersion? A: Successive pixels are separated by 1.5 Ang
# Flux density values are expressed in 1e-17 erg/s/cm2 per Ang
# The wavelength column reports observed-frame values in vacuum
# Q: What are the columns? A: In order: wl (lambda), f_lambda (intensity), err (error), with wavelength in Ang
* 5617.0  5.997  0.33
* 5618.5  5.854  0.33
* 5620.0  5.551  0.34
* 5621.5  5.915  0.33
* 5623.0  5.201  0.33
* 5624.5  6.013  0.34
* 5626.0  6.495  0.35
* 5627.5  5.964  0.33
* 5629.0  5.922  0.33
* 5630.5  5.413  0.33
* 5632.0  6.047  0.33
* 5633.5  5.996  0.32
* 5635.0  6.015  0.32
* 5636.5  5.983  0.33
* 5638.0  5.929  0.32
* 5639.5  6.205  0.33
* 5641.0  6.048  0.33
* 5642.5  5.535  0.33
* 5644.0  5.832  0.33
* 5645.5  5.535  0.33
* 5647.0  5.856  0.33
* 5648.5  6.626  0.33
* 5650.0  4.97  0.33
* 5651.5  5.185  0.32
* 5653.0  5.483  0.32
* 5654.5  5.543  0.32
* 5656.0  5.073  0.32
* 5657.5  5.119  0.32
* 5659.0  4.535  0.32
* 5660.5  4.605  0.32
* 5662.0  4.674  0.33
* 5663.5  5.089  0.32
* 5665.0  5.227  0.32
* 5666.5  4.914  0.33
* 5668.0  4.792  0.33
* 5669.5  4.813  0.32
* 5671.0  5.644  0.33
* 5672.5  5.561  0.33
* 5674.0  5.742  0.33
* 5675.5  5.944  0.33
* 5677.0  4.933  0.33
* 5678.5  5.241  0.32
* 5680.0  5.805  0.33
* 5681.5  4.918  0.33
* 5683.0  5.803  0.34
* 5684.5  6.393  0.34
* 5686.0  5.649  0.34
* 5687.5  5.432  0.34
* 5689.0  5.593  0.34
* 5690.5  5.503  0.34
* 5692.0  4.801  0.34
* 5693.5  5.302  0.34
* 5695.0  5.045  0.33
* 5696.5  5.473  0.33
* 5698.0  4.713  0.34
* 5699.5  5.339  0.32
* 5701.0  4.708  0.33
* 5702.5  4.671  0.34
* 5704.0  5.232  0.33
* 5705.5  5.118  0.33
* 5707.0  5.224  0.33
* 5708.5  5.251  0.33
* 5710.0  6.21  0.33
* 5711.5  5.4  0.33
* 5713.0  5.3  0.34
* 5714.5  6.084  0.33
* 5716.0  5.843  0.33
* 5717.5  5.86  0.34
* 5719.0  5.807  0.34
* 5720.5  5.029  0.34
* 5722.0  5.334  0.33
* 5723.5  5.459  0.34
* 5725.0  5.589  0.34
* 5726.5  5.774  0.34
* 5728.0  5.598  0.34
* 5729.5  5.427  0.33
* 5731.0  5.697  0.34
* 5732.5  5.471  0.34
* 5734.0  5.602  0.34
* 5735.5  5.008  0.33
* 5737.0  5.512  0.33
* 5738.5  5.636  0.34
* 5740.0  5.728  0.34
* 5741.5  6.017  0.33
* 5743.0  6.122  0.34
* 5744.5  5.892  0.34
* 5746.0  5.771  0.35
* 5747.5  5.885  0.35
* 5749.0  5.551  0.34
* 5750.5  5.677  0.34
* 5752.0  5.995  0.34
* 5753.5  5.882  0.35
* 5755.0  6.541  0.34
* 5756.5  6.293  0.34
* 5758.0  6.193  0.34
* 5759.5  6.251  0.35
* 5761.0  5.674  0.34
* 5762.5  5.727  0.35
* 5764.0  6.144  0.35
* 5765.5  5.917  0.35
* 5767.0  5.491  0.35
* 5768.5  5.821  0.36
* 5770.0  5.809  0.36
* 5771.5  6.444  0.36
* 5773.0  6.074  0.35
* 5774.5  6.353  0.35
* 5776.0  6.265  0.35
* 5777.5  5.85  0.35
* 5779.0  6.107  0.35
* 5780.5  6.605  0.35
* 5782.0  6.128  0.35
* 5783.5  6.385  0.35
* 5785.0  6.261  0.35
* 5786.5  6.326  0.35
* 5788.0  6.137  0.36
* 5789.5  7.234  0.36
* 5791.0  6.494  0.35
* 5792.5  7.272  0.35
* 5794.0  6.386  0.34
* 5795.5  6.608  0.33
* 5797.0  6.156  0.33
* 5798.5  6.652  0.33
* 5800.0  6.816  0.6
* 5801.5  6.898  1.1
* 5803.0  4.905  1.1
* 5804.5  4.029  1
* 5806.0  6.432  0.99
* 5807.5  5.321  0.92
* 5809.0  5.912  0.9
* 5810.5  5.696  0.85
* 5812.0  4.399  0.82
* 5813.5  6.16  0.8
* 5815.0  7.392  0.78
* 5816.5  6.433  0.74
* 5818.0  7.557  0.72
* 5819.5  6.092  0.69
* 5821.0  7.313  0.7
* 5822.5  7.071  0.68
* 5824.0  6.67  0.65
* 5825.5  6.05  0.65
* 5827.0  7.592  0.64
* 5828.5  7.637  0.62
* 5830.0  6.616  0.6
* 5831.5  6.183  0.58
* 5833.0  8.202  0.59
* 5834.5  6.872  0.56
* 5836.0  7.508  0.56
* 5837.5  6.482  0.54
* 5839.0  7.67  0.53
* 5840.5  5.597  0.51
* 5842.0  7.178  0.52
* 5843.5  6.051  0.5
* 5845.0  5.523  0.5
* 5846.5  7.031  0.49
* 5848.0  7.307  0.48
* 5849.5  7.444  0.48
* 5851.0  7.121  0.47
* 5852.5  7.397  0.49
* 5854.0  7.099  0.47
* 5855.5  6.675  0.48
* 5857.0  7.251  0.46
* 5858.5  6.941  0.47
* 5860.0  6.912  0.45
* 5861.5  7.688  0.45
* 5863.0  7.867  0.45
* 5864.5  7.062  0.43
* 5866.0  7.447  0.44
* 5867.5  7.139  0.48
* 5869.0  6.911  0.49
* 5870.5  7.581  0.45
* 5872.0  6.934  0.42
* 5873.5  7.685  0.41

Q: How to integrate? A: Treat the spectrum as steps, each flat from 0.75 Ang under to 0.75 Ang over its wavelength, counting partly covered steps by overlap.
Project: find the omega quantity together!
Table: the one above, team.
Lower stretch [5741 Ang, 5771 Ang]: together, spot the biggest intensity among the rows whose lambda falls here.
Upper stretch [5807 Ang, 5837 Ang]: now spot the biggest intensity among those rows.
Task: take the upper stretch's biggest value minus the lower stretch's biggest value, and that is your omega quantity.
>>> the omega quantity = 1.7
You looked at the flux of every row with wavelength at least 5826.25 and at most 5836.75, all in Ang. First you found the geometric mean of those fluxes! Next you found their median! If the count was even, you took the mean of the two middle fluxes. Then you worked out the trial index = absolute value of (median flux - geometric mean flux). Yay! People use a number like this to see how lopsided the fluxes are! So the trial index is 0.31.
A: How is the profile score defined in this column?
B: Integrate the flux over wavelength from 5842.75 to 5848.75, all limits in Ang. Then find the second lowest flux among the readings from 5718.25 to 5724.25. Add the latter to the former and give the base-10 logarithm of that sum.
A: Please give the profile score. 1.65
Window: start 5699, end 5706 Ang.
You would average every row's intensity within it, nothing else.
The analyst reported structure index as 5.0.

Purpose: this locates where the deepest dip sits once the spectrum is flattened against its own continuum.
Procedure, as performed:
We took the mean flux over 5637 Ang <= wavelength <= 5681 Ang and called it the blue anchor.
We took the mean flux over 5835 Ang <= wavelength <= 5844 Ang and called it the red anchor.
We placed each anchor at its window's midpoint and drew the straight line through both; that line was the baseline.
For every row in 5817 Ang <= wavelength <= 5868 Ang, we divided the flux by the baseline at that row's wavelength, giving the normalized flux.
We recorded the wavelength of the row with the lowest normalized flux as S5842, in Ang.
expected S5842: 5845.0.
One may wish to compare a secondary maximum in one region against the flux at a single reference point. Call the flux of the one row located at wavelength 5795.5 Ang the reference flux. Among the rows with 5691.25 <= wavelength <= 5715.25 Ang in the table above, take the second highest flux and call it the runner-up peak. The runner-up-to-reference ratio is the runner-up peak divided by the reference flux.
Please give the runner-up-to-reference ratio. 0.92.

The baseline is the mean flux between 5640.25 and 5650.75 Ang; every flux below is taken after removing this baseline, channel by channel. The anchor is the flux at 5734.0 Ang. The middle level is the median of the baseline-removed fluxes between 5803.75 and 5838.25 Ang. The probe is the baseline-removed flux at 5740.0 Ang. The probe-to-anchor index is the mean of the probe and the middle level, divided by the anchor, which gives -2.0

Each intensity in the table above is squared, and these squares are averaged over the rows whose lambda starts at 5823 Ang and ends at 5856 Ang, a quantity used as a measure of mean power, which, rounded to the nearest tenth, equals 48.2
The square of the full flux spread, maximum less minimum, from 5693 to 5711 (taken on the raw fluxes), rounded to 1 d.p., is 2.4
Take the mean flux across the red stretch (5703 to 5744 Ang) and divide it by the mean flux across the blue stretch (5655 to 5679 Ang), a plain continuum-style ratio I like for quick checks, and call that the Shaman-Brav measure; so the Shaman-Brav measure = 1.09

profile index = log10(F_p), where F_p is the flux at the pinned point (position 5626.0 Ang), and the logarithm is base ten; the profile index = 0.81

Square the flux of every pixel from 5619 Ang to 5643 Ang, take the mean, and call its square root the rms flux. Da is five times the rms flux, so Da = 29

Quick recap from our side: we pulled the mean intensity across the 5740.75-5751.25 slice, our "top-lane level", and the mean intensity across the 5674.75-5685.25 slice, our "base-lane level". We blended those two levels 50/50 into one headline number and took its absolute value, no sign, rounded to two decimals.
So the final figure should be 5.71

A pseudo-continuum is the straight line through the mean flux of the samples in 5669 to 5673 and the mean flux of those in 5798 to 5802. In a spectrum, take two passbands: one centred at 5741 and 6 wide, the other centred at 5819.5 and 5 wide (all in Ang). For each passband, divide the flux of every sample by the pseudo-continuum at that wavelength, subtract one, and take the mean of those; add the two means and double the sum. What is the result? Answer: -0.09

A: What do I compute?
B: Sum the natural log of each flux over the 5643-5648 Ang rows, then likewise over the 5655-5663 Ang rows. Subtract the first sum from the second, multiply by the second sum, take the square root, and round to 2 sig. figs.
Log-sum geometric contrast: 4.5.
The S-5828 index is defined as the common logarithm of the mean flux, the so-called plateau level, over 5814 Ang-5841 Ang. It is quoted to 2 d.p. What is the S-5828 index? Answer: 0.84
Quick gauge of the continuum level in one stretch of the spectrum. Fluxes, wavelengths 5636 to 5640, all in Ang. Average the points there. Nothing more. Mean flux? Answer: 6.0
